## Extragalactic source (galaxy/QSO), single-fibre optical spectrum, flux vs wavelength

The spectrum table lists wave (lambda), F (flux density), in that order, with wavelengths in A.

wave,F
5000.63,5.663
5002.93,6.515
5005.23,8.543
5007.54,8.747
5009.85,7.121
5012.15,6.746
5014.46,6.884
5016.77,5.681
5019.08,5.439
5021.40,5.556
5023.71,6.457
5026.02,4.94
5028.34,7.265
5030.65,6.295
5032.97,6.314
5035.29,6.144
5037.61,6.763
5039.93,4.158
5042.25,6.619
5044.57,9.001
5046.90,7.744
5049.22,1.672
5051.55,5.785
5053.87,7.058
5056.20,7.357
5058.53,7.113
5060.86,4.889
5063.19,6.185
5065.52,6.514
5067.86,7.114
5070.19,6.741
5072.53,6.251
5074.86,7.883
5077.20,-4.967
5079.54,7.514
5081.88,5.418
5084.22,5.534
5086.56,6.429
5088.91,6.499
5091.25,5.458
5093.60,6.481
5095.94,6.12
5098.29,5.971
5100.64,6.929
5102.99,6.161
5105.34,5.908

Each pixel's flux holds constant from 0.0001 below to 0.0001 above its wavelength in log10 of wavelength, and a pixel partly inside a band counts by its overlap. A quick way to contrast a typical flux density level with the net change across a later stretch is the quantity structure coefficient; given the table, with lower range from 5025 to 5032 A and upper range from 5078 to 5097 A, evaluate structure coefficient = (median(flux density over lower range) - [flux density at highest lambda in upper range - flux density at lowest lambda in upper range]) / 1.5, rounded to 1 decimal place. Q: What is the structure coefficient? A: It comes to 5.1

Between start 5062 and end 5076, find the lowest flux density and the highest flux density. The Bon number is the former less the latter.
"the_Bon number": -1.7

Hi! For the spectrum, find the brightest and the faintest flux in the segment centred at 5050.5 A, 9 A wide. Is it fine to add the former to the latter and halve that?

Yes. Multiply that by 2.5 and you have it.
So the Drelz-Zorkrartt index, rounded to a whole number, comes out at 12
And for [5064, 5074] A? 17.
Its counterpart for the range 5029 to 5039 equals 16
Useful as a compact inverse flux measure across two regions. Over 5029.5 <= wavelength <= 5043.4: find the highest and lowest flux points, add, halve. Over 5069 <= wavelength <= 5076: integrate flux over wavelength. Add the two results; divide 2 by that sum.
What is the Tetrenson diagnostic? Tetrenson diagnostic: 0.037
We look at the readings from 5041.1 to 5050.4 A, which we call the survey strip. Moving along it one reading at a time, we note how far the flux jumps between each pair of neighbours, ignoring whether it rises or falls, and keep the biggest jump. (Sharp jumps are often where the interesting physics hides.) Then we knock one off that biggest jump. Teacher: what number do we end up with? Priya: 5.1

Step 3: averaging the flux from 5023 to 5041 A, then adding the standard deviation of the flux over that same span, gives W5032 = 7.0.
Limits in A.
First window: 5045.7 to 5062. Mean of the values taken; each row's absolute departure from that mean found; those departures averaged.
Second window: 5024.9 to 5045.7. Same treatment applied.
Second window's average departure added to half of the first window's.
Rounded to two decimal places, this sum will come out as 1.69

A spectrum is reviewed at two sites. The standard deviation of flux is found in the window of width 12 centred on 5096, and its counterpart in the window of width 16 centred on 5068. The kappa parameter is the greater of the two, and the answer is 0.9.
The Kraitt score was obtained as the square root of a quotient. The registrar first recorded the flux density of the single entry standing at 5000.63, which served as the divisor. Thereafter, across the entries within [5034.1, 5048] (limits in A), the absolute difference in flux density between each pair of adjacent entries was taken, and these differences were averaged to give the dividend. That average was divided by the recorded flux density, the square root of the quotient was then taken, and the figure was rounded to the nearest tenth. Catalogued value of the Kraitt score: 0.6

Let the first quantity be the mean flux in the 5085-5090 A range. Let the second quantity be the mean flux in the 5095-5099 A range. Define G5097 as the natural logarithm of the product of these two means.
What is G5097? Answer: 3.7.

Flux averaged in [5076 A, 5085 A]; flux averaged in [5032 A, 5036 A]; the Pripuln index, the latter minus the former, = 2.9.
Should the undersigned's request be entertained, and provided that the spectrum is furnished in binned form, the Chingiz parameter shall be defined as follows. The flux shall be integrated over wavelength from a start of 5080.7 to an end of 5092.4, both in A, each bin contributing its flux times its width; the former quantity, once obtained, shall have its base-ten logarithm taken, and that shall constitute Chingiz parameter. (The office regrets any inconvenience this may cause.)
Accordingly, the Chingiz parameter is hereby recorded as 1.84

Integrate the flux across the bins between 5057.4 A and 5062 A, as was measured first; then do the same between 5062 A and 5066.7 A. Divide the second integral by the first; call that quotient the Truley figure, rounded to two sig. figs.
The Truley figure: 1.1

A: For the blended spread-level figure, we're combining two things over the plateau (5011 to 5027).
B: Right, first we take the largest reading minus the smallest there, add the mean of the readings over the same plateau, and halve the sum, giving 4.0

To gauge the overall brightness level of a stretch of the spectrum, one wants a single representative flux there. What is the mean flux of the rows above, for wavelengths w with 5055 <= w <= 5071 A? 6.6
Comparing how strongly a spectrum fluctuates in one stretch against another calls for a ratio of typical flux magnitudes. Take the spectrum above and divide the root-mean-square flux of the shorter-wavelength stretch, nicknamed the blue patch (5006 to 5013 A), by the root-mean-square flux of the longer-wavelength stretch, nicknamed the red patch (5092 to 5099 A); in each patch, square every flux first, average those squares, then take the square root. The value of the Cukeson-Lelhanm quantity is 1.22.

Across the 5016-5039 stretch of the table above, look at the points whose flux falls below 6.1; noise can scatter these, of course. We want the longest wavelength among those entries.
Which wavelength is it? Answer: 5026.02 A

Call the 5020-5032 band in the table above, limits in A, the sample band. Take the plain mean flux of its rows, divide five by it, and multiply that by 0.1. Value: 0.082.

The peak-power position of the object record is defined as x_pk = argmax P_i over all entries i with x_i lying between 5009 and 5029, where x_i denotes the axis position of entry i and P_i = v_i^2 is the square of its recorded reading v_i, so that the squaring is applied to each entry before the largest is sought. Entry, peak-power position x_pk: 5028.34 A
